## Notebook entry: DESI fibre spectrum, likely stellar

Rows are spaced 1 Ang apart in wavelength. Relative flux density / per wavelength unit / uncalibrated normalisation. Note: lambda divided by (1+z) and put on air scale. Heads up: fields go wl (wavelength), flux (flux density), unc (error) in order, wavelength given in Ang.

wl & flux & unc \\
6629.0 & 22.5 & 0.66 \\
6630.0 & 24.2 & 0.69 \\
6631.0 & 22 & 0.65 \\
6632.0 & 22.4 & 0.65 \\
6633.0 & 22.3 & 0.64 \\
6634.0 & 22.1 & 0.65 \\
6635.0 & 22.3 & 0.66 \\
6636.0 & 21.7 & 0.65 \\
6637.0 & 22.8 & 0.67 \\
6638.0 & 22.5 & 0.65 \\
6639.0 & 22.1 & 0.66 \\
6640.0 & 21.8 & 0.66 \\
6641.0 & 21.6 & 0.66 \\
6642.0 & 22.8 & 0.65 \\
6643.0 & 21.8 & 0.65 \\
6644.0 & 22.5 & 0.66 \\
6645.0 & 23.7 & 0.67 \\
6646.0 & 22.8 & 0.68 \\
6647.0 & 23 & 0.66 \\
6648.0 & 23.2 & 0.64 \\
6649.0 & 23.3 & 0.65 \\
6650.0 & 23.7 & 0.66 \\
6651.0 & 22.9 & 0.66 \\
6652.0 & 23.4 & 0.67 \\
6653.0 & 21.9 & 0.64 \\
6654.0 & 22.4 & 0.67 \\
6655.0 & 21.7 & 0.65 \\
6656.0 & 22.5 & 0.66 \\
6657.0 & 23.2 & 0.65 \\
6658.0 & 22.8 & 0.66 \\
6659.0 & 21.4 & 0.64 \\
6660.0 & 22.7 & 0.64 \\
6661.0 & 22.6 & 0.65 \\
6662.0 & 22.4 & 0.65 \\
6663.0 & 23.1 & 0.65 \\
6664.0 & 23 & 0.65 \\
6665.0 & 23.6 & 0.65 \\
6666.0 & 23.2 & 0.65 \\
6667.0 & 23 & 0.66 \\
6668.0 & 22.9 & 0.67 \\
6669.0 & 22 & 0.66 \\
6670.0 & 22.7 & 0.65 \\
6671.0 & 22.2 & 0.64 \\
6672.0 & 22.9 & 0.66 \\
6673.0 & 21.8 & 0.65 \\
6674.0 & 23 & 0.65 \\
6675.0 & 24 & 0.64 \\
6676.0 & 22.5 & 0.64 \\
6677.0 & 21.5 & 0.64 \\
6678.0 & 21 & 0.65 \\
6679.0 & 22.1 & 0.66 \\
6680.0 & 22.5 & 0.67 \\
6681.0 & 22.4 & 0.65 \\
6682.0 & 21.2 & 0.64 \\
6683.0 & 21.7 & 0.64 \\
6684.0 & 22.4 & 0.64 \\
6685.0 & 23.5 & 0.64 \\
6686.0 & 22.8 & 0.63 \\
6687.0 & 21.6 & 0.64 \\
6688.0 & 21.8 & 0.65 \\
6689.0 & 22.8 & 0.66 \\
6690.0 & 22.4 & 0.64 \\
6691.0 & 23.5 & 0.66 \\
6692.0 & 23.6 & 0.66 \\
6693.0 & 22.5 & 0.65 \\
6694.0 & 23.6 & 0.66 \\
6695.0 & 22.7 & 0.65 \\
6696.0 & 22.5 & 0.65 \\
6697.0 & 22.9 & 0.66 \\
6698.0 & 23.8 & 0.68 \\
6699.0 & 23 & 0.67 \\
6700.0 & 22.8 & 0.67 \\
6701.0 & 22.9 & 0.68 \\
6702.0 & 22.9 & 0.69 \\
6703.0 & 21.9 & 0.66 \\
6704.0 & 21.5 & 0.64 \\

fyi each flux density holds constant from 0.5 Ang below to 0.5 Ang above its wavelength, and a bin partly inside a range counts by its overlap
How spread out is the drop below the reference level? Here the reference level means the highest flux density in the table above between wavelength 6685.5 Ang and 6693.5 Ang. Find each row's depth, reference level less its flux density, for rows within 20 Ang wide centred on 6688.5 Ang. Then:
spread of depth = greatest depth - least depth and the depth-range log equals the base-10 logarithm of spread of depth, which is 0.41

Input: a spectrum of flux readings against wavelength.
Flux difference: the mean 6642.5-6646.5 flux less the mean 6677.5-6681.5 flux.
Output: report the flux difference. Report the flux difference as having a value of 0.7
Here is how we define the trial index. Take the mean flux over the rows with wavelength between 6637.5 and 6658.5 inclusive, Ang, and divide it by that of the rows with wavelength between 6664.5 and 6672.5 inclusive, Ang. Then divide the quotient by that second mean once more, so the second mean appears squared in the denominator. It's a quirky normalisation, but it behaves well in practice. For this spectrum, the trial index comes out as 0.0435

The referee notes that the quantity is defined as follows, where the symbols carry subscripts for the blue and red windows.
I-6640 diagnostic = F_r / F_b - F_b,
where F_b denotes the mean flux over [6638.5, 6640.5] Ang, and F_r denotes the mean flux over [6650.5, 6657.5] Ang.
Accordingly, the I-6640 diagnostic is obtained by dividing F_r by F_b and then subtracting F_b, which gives -20.9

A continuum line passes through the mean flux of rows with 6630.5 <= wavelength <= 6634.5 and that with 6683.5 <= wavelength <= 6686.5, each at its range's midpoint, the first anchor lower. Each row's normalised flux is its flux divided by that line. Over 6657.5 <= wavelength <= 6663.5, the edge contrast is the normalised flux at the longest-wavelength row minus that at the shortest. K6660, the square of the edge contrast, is 0.0001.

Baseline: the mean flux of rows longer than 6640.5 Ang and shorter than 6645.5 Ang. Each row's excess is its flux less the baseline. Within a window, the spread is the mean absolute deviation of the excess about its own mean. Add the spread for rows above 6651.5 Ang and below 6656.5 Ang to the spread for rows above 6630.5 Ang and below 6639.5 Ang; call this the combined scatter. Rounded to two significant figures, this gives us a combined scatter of 0.70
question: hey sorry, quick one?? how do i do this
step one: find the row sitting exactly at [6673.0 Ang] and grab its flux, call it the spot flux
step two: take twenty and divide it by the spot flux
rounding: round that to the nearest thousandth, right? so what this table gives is 0.917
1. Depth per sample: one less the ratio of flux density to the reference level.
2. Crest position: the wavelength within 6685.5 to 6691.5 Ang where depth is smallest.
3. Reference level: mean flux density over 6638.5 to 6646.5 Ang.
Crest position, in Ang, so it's 6691.0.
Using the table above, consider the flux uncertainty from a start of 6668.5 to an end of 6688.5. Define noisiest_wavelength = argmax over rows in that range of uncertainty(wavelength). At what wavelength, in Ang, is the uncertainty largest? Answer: 6680.0 Ang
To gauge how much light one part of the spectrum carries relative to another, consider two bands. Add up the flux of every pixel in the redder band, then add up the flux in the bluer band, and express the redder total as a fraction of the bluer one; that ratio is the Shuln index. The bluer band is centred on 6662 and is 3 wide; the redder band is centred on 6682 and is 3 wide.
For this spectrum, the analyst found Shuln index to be 0.96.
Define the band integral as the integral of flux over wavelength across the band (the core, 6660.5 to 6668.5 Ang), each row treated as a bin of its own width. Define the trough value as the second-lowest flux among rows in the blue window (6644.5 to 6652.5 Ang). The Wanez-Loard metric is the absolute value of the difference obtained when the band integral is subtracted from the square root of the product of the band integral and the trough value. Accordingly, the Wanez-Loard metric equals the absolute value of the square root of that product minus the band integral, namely 119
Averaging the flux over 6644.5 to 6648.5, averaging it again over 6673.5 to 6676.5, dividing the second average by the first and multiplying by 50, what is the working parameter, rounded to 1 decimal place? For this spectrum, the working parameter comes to 50.0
